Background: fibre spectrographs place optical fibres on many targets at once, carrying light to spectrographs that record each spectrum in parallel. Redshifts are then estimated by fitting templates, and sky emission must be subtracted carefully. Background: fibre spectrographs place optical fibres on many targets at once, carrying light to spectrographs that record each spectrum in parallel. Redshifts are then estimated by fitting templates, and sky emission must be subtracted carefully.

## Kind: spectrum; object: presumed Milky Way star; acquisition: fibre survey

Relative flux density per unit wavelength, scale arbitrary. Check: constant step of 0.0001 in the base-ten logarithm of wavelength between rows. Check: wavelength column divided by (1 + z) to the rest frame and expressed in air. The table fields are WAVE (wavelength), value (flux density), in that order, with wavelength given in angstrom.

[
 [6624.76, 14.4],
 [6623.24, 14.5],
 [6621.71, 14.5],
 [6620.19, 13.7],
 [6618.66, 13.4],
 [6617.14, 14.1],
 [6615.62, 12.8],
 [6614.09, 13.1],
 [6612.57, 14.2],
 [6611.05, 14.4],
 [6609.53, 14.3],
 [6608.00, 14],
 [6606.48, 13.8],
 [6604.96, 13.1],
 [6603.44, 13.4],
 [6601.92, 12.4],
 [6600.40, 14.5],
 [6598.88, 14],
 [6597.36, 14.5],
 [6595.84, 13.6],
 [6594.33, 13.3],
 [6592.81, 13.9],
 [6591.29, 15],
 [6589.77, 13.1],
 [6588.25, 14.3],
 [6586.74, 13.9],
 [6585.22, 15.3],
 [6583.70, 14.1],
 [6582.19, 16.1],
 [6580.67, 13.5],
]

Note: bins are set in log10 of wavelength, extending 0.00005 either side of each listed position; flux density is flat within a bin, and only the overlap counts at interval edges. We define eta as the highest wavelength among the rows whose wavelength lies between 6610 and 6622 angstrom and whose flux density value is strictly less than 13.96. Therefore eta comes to 6620.19 angstrom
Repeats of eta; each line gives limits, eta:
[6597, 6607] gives 6606.48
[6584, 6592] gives 6589.77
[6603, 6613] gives 6606.48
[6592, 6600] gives 6595.84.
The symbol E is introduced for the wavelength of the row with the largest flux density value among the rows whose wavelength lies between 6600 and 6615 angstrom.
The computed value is 6600.40 angstrom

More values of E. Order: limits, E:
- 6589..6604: 6591.29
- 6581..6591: 6582.19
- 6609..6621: 6611.05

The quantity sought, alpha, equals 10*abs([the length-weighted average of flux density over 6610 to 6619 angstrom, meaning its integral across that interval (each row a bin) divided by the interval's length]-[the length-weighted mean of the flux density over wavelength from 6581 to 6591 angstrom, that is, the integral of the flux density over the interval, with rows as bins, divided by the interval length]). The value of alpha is 7.3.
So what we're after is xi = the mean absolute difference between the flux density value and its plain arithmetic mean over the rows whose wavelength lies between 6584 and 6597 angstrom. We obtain 0.61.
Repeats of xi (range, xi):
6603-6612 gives 0.40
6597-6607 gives 0.60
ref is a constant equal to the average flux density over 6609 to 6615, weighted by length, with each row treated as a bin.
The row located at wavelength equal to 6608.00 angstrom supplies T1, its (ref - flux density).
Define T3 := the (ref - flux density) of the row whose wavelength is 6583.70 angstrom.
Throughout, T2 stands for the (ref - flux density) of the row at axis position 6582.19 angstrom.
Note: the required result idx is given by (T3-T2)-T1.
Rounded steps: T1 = 0.0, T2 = -2.1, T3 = -0.1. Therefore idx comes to 2.0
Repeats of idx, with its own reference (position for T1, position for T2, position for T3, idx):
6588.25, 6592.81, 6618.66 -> 0.8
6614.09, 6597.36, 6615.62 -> 0.8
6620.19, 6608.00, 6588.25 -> -0.6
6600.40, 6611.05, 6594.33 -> 1.6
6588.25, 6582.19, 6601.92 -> 4.0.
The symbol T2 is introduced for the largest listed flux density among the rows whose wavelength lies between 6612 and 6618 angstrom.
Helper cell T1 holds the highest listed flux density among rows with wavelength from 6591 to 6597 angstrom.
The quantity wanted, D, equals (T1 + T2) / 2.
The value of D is 14.60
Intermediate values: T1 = 15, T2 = 14.2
